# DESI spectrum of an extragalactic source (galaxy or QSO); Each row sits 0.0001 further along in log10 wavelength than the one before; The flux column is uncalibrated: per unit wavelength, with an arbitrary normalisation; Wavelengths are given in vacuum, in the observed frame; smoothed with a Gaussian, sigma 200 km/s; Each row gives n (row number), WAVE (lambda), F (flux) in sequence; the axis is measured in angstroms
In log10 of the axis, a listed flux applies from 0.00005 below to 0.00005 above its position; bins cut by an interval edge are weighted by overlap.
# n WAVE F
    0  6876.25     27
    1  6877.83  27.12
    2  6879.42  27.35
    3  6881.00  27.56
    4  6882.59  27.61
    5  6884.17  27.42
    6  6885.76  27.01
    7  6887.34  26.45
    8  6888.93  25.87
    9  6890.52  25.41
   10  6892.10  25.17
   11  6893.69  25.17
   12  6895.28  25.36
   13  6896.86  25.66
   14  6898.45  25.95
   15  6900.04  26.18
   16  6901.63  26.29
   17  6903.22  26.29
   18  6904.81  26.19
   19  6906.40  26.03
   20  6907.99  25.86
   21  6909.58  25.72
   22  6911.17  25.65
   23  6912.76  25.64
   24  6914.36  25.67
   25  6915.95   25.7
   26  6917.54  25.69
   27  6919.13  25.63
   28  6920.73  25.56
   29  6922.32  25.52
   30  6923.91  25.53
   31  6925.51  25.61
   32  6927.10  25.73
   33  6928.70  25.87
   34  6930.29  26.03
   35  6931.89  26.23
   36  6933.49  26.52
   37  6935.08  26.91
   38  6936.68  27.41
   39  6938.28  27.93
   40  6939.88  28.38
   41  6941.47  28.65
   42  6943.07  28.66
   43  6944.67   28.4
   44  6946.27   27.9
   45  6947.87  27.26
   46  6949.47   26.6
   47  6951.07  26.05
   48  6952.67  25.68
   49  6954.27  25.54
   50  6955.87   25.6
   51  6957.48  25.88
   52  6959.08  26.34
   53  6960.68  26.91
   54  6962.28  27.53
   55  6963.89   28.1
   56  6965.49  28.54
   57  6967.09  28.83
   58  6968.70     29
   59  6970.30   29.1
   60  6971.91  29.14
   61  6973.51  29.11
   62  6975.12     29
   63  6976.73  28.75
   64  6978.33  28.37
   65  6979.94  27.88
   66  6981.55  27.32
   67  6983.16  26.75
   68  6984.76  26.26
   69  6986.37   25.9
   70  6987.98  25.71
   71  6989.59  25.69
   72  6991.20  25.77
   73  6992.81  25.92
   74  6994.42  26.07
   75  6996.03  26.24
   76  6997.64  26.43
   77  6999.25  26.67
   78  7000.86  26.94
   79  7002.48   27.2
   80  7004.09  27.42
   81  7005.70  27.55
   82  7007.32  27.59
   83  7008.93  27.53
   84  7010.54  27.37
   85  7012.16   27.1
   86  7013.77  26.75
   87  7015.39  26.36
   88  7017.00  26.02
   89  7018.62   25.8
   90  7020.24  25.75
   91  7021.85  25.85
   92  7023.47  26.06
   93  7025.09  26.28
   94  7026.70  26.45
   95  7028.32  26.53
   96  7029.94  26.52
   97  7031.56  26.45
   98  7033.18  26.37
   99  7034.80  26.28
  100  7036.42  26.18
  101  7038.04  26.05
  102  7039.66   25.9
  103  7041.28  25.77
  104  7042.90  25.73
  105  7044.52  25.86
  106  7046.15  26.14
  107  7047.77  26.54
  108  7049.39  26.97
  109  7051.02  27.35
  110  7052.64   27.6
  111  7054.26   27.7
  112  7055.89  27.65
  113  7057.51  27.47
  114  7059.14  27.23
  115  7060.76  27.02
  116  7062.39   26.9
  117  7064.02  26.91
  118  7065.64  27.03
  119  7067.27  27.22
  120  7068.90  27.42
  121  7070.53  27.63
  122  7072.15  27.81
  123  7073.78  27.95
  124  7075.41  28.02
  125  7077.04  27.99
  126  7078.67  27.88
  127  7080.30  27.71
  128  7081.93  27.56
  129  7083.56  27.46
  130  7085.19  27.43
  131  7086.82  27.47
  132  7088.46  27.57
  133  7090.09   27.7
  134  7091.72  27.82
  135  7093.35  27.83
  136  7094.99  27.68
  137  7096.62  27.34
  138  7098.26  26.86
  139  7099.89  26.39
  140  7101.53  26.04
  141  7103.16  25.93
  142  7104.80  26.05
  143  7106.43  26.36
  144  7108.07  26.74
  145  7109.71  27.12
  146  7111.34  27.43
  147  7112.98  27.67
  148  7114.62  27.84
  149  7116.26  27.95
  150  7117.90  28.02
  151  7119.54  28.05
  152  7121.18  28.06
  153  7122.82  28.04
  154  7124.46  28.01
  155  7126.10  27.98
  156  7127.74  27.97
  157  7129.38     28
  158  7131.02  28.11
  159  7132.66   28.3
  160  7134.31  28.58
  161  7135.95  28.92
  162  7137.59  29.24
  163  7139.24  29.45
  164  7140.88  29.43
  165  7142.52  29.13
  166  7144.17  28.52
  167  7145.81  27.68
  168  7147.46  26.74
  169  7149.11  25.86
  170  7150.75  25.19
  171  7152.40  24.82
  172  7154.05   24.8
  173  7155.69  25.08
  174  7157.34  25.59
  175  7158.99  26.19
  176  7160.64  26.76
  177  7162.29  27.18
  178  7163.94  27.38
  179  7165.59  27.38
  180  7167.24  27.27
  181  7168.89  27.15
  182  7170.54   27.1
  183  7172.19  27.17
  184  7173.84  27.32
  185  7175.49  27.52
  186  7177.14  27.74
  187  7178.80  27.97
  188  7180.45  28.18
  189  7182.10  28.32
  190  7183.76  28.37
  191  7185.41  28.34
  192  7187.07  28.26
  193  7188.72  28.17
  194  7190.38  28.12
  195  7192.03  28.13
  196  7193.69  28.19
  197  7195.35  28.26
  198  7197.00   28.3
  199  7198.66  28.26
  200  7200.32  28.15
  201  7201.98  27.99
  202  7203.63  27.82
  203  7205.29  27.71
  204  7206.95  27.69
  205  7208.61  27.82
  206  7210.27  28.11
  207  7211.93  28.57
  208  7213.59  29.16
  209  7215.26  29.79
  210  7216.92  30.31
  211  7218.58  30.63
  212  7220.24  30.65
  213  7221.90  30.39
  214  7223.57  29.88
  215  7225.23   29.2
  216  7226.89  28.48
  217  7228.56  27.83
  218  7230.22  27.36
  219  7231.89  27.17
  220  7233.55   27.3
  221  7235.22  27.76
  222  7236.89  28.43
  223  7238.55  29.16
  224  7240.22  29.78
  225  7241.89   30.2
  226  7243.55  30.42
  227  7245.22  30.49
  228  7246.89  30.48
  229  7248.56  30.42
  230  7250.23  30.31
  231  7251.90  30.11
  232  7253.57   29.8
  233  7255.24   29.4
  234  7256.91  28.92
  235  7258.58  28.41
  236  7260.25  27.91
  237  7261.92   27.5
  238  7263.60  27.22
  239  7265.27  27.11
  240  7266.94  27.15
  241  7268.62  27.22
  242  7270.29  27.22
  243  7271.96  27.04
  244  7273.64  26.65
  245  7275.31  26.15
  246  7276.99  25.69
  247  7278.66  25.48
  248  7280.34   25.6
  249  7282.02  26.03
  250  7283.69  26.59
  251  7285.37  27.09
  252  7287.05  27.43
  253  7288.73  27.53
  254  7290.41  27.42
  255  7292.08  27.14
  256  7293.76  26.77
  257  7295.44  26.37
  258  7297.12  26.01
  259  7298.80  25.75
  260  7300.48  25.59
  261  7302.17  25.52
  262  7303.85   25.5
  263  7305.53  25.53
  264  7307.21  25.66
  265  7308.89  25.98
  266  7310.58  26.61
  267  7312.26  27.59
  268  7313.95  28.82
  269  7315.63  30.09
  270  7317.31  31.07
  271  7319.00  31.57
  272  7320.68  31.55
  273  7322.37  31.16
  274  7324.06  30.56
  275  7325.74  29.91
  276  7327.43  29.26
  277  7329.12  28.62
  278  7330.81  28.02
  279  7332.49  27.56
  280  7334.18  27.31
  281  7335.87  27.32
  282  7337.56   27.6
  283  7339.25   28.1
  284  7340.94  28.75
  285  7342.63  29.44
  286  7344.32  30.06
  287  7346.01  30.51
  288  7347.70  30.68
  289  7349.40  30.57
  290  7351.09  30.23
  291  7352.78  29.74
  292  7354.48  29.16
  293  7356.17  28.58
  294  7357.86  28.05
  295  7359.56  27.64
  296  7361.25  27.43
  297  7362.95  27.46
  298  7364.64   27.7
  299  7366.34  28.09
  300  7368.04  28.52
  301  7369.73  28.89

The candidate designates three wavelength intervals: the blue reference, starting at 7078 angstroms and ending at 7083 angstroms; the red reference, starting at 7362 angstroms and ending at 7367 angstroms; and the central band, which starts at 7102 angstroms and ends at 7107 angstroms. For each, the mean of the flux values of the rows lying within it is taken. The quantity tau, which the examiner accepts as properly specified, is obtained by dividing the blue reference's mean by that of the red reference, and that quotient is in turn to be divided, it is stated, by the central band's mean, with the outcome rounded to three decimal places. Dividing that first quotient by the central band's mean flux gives 0.038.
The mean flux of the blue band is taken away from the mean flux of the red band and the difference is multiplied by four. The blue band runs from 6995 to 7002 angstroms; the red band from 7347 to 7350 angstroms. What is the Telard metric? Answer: 16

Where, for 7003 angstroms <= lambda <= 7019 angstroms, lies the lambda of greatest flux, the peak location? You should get 7007.32 angstroms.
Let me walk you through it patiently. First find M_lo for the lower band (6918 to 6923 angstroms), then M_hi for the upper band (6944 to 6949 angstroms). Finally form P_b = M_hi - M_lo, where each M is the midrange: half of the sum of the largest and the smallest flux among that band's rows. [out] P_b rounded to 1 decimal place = 2.3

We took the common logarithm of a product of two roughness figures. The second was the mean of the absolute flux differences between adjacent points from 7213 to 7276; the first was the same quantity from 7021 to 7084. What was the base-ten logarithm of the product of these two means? -1.3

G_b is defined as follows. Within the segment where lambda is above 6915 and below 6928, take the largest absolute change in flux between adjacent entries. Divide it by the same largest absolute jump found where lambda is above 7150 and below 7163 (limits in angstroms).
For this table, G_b 0.20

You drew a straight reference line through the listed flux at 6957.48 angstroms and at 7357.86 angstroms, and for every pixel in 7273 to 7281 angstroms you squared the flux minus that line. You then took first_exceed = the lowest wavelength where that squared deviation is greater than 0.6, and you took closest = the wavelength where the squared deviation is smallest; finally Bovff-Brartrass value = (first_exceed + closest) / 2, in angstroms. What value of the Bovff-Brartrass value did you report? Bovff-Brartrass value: 7273.6 angstroms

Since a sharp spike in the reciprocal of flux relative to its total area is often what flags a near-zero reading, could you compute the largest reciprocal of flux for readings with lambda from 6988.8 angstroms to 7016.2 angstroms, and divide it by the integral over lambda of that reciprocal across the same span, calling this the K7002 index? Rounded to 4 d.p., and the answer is 0.0380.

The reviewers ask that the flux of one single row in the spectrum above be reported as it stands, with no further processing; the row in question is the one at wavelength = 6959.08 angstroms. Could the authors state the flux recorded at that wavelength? 26.34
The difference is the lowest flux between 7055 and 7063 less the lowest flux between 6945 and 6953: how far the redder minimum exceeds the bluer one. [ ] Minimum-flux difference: 1.2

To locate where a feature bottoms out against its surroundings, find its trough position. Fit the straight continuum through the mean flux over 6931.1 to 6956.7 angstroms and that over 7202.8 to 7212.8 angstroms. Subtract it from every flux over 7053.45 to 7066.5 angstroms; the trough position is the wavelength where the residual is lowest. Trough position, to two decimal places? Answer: 7062.39 angstroms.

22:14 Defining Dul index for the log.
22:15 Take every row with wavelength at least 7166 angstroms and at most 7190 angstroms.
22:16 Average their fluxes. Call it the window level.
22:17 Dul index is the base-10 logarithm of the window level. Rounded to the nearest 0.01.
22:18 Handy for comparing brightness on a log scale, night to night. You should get 1.44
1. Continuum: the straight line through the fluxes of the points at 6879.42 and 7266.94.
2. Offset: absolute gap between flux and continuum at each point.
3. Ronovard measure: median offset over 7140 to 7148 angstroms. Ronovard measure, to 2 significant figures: 1.3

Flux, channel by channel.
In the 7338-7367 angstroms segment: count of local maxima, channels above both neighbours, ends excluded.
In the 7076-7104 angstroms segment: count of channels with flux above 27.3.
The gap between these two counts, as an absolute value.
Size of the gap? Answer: 12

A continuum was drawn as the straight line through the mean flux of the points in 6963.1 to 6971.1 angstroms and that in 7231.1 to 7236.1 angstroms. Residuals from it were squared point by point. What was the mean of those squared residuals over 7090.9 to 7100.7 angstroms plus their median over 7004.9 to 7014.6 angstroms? 2.0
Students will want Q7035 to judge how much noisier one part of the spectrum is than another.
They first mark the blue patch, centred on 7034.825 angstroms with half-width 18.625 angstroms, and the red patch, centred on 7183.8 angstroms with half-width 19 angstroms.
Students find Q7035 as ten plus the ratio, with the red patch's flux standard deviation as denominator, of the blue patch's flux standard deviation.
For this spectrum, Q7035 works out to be 11.1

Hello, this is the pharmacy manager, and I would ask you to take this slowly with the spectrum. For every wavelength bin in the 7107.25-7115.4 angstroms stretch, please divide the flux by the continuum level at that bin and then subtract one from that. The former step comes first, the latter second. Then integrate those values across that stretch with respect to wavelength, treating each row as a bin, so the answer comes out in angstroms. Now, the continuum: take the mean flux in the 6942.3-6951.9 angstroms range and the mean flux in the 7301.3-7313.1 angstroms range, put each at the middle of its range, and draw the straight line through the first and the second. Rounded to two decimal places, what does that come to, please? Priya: 0.16 angstroms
